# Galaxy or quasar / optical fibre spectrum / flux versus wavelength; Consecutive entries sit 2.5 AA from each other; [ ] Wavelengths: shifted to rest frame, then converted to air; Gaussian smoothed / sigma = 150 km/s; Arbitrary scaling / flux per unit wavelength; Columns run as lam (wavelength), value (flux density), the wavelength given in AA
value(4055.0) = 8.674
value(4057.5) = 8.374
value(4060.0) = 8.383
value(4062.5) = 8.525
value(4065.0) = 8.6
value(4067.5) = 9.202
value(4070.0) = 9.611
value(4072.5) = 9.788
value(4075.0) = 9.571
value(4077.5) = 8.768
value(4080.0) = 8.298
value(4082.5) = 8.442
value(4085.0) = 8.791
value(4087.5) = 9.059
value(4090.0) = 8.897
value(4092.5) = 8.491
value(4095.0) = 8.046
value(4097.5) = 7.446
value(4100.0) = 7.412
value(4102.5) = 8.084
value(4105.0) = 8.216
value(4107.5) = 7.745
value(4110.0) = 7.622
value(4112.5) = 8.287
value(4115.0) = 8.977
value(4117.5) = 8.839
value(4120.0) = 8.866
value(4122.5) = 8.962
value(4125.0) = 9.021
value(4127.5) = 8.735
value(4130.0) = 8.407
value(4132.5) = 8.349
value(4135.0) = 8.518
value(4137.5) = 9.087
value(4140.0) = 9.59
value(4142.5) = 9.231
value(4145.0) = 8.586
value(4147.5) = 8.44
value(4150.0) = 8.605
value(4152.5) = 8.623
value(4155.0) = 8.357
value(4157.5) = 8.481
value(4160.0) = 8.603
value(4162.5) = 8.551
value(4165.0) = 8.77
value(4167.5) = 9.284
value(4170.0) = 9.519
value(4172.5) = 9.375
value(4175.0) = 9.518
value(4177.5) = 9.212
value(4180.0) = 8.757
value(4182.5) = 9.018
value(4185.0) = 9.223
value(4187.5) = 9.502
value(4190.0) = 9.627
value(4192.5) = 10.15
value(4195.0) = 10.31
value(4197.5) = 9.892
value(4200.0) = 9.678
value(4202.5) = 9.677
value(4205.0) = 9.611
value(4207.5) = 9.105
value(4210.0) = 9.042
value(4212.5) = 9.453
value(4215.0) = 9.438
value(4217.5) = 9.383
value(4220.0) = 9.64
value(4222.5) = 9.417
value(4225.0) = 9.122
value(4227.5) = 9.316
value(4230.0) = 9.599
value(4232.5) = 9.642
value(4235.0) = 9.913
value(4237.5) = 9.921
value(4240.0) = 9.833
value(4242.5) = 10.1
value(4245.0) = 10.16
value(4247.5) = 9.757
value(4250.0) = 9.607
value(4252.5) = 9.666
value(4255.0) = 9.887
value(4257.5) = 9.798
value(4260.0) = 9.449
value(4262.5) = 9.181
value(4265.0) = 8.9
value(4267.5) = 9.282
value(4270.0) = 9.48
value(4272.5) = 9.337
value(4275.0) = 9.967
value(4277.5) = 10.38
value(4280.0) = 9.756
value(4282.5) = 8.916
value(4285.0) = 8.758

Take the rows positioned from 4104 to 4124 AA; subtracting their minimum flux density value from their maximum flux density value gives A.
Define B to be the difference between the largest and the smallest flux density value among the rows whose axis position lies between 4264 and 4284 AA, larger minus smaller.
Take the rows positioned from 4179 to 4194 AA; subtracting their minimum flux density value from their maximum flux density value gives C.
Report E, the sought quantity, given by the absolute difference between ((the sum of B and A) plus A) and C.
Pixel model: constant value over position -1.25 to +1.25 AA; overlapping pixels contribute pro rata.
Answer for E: 2.8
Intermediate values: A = 1.4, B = 1.5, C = 1.39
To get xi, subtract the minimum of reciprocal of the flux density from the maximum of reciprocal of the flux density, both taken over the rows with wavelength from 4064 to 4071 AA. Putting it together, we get 0.0122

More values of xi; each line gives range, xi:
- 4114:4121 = 0.0017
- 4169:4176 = 0.0016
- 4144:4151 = 0.0023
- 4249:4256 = 0.0029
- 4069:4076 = 0.0023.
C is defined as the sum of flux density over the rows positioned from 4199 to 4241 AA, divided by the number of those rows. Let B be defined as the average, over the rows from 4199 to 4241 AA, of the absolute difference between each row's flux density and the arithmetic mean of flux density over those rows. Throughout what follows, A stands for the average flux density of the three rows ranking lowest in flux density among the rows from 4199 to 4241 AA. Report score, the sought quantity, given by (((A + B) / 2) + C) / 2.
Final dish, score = 7.1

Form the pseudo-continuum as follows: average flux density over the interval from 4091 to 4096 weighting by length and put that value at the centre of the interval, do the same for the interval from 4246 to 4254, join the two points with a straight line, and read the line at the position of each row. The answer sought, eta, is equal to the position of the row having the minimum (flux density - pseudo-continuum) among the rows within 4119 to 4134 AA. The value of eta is 4132.5 AA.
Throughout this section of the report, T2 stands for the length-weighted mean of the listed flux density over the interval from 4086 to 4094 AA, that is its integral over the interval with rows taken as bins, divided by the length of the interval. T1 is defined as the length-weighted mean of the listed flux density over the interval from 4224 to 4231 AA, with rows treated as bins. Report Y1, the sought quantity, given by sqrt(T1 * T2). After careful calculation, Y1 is 9.1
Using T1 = 9.34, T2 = 8.8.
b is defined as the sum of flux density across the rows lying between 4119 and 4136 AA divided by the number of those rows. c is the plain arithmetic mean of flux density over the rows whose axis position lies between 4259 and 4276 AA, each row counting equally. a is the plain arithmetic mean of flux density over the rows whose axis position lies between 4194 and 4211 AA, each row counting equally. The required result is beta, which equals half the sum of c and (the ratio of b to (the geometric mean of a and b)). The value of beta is 5.16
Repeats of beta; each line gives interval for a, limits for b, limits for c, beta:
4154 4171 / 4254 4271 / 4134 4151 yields 4.95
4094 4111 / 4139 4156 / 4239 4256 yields 5.46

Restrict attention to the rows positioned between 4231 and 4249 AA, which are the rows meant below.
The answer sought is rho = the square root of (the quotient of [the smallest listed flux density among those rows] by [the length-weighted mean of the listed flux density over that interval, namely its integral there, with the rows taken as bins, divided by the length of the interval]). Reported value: 0.987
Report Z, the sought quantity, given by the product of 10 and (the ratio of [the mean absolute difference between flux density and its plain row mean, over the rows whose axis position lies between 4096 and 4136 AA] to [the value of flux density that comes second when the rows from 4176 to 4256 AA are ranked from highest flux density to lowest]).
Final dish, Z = 0.44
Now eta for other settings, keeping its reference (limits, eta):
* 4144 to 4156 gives 4155.0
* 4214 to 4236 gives 4225.0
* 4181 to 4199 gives 4182.5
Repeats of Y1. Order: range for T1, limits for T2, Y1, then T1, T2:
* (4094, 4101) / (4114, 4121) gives 8.2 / 7.63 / 8.9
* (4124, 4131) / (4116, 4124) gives 8.8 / 8.72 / 8.9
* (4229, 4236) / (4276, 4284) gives 9.7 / 9.72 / 9.7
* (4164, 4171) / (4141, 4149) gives 9.0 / 9.19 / 8.8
